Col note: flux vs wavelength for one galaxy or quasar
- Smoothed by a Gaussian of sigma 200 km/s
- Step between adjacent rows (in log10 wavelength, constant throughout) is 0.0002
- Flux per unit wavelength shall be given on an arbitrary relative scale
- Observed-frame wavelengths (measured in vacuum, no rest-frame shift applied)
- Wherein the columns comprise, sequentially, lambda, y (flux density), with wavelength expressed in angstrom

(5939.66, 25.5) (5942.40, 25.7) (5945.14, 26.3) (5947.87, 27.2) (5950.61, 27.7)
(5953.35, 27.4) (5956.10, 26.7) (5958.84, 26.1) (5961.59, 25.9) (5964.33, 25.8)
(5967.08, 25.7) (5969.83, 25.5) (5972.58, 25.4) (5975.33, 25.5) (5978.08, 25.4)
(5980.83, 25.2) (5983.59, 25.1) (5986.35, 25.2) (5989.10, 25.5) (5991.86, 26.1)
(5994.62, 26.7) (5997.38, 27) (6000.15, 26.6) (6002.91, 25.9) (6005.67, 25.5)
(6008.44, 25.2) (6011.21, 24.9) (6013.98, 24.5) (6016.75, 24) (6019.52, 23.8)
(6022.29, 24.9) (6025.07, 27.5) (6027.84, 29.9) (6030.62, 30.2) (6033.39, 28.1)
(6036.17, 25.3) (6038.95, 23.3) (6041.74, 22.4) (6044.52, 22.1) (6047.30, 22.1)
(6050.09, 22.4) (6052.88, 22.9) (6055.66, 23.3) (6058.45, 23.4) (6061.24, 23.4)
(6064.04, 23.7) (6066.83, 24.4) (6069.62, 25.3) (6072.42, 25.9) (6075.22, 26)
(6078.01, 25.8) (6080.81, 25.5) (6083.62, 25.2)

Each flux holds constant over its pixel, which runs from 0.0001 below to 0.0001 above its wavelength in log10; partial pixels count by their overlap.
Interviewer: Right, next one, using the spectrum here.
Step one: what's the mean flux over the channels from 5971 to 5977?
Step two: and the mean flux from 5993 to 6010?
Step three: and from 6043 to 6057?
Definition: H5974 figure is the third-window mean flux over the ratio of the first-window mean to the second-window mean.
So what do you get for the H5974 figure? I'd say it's 23.2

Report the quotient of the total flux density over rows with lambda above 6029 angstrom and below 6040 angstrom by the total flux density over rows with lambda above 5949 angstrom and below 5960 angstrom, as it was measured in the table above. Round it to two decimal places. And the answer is 0.99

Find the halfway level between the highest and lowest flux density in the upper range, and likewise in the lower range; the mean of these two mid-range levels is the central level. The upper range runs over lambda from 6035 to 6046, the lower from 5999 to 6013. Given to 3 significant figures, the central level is 24.7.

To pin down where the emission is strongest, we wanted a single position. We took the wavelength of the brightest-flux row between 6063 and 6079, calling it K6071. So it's 6075.22 angstrom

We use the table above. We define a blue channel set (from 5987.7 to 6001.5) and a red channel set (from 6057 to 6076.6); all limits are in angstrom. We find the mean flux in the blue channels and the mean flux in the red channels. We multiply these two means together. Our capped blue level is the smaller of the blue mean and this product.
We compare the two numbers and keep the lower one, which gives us 26.4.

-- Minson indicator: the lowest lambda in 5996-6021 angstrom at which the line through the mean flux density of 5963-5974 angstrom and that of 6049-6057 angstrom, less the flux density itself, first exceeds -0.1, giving 6016.75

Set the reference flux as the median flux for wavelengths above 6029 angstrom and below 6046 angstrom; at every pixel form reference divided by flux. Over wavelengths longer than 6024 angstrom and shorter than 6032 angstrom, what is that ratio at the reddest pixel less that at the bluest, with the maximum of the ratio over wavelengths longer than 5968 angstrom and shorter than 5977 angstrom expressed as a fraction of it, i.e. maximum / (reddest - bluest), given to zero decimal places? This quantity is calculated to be -12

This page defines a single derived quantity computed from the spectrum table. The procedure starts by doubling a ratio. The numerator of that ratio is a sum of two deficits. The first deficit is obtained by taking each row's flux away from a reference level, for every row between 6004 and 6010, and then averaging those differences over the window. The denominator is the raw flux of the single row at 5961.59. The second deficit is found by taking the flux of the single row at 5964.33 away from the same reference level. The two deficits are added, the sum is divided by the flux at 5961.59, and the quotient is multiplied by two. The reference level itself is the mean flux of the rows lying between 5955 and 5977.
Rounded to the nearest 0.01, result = 0.04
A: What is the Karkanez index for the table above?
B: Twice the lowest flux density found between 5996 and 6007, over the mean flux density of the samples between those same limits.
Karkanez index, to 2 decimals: 1.94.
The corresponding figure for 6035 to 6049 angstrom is 1.92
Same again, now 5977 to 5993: 1.98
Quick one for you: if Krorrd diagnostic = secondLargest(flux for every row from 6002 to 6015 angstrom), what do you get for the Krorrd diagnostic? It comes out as 25.5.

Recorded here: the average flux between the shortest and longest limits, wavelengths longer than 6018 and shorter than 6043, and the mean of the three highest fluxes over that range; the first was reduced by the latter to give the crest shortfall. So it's -3.24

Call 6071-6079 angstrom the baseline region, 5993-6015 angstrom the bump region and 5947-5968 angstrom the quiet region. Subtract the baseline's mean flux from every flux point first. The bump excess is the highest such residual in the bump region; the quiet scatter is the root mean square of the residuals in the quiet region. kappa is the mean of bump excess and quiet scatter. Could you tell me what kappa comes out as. 1.0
